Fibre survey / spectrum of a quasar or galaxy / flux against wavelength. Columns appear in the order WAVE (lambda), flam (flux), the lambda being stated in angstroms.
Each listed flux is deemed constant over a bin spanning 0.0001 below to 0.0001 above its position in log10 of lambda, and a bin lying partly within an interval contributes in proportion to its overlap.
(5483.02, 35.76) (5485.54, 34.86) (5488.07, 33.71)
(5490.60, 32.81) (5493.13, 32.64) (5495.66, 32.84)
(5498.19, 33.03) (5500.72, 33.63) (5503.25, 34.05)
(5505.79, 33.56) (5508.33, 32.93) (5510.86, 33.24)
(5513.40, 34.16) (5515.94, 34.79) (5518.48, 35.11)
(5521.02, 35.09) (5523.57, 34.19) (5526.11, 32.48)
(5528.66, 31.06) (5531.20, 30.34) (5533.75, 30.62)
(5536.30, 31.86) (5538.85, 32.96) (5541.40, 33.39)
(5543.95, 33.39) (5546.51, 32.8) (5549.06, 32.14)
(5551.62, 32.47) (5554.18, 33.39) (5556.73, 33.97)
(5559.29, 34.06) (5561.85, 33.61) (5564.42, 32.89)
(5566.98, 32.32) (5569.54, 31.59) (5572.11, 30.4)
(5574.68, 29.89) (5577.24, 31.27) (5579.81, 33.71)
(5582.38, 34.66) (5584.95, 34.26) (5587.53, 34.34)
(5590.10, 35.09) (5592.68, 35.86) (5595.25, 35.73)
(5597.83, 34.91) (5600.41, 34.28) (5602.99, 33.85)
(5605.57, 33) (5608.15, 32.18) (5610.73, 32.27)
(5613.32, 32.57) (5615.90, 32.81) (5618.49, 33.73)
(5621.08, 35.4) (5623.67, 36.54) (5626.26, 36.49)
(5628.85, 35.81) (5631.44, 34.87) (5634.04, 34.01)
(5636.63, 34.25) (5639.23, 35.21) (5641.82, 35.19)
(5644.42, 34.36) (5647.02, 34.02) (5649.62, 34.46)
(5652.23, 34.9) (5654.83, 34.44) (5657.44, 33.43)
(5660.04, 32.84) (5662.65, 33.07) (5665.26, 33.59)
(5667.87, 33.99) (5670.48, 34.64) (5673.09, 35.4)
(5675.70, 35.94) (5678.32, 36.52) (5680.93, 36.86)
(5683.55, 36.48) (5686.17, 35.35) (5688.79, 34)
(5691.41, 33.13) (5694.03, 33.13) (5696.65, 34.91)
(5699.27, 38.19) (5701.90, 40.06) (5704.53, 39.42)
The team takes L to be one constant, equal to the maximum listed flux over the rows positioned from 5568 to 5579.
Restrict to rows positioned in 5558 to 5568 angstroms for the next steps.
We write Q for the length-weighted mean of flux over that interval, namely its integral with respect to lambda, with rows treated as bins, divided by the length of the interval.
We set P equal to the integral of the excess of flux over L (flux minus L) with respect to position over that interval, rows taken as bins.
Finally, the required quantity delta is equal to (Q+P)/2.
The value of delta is 25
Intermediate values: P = 17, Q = 33.2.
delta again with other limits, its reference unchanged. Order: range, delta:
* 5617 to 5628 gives 39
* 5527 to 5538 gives 13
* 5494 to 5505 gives 26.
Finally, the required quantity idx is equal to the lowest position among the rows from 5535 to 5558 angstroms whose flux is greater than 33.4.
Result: 5556.73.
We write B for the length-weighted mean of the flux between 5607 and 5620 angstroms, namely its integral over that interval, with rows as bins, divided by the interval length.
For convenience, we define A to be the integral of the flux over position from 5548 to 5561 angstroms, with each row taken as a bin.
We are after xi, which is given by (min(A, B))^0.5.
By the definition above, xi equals 5.72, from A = 432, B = 32.8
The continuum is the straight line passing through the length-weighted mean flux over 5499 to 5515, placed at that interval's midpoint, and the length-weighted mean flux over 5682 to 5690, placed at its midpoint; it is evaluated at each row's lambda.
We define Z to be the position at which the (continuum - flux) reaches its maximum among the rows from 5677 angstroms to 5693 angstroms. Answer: 5691.41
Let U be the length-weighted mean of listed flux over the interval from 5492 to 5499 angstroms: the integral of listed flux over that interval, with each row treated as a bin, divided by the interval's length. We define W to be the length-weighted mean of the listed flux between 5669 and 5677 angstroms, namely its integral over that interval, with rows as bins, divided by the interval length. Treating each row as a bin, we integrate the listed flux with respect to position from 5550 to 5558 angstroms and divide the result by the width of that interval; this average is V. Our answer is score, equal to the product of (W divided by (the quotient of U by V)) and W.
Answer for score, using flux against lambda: 1263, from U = 32.8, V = 33.2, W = 35.3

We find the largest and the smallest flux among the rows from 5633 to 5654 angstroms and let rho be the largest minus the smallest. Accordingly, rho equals 1.2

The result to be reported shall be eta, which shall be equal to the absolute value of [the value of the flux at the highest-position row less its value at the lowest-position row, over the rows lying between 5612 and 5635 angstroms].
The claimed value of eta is 1.4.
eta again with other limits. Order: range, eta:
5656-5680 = 3.1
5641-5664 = 2.1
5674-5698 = 1.0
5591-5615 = 3.3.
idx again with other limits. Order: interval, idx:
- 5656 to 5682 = 5657.44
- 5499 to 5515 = 5500.72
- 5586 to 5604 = 5587.53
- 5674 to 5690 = 5675.70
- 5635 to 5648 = 5636.63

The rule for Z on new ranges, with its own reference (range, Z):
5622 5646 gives 5634.04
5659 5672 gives 5660.04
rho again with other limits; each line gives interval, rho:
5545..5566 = 1.9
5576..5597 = 4.6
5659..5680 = 3.7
